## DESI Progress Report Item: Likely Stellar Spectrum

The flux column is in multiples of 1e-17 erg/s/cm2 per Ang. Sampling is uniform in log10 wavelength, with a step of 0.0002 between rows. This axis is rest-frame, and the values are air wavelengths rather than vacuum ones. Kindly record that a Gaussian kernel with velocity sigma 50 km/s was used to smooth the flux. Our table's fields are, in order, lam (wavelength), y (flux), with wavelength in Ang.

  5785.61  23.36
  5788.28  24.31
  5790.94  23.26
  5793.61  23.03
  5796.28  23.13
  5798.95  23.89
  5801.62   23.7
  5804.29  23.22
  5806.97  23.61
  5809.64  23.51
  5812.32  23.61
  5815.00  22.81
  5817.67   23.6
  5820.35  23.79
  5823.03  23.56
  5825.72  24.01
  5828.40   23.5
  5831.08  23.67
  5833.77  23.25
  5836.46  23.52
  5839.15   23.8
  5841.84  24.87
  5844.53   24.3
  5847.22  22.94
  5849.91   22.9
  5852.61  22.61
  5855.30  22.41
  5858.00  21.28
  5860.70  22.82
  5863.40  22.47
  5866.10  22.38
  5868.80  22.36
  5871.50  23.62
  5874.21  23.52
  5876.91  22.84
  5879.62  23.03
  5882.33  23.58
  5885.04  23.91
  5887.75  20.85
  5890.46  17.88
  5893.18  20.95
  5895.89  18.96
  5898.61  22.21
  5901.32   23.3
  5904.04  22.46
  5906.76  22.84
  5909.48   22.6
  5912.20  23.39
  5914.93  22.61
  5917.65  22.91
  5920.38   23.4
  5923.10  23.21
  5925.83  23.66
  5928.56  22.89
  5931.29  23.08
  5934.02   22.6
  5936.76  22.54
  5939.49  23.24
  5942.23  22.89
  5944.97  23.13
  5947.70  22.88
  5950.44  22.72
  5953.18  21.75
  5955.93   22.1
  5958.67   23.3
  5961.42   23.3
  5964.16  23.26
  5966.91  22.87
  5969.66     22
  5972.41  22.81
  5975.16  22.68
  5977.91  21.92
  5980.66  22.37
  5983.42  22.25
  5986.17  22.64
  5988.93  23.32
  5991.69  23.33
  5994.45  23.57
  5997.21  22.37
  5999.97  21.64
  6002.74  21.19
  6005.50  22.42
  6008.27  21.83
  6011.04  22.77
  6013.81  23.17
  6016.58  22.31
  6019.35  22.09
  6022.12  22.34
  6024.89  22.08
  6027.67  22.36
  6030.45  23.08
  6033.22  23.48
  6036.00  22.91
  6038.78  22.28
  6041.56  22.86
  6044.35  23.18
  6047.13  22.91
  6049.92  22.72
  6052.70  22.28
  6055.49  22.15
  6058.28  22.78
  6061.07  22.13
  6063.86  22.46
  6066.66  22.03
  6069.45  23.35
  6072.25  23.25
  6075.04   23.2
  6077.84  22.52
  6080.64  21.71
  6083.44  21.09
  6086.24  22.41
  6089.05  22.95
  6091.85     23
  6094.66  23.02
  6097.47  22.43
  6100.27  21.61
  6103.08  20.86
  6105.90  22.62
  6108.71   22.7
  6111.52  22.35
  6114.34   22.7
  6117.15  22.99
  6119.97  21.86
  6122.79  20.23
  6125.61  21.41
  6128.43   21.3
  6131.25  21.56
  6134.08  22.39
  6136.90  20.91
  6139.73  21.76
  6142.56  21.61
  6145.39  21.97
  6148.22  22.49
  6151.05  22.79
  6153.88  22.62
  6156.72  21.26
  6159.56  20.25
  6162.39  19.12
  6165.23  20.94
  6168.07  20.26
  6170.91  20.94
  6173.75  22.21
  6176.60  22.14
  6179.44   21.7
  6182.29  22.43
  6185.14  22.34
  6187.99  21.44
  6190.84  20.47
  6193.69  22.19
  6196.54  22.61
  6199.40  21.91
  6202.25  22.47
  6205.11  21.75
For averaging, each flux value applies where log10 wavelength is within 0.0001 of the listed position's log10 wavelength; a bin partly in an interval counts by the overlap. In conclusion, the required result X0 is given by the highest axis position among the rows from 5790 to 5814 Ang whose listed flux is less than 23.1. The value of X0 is 5793.61 Ang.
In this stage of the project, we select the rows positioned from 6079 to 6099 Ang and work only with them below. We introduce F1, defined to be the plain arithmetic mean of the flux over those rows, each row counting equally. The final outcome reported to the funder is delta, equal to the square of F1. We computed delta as 501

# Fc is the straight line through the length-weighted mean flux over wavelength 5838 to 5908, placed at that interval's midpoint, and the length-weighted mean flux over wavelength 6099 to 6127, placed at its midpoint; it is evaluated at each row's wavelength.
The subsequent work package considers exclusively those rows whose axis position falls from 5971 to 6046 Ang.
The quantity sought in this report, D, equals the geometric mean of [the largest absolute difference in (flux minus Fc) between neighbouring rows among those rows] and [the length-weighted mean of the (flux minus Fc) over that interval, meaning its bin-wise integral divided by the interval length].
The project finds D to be 0.7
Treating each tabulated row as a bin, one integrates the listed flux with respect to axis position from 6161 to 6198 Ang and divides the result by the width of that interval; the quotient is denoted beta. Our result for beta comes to 21.4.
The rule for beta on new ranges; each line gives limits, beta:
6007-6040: 22.6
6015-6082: 22.6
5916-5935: 23.1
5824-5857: 23.5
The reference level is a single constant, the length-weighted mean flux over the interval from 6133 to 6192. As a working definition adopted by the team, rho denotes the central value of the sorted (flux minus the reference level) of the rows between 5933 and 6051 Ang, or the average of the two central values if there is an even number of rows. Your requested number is 1.2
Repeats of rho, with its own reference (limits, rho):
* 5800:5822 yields 2.1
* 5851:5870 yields 0.9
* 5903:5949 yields 1.4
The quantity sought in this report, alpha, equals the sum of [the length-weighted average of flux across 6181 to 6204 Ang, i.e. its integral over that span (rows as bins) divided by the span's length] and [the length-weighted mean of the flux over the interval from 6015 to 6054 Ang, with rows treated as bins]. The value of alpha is 44.6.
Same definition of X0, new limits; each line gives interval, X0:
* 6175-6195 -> 6193.69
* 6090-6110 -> 6108.71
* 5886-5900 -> 5898.61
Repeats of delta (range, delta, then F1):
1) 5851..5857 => 507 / 22.5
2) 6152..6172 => 431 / 20.8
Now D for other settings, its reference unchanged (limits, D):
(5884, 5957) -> 0.2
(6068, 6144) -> 0.6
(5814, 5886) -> 1.0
